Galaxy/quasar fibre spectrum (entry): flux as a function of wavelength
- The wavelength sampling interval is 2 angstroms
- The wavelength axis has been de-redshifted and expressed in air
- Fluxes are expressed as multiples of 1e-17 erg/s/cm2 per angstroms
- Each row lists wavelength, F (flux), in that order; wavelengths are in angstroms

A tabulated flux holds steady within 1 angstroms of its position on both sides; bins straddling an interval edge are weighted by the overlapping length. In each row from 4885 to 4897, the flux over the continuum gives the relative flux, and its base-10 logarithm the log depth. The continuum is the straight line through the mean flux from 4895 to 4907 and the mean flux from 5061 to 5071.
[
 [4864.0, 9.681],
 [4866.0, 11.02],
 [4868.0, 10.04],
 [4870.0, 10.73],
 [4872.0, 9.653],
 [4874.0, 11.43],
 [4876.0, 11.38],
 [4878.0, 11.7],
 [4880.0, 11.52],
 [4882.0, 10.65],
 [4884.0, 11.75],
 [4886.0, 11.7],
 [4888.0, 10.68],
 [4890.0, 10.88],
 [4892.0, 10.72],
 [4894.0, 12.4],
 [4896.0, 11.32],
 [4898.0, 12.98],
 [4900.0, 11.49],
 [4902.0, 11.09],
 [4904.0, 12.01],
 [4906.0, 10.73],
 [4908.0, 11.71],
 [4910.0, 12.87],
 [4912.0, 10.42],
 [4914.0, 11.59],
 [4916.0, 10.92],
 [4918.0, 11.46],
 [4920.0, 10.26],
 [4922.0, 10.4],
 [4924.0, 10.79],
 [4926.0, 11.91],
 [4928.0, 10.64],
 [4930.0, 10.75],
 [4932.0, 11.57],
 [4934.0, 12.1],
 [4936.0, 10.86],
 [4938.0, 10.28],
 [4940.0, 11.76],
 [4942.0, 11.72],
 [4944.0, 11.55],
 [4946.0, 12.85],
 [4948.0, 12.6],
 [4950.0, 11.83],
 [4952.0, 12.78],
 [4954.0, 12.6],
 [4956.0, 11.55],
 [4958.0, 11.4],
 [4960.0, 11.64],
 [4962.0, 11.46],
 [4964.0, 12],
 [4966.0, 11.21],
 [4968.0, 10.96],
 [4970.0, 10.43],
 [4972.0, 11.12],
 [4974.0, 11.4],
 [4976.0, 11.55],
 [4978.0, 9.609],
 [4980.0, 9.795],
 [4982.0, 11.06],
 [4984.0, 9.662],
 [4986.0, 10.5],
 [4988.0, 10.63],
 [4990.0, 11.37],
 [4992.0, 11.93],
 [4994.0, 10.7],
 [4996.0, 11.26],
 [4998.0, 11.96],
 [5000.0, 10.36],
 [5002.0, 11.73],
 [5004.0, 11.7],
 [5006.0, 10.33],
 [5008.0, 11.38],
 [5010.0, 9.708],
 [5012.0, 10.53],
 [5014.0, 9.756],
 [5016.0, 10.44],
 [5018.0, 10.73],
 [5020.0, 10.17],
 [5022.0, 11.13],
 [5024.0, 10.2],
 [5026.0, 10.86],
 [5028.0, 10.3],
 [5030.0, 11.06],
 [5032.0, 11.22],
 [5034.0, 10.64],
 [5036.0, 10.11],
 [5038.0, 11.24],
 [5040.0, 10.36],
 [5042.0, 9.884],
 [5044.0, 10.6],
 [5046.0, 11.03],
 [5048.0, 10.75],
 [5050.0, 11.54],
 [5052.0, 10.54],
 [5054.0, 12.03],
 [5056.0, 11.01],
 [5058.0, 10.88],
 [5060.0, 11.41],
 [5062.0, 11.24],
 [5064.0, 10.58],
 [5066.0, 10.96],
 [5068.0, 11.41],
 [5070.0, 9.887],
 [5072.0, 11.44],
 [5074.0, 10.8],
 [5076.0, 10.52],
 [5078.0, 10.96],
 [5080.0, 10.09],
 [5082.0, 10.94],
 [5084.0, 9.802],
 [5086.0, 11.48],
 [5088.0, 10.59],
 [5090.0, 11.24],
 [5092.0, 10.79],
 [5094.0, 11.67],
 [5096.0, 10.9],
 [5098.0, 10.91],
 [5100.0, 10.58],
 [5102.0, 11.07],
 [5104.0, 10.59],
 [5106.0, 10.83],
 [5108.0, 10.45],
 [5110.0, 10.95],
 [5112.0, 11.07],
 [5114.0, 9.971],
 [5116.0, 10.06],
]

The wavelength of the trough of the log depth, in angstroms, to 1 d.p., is 4888.0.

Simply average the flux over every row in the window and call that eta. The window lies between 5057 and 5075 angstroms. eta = 11.0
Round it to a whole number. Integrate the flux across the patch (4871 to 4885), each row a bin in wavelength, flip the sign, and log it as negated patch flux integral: -156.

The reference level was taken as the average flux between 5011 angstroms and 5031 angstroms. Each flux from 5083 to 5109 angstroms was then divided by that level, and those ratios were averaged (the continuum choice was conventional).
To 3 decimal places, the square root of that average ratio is 1.015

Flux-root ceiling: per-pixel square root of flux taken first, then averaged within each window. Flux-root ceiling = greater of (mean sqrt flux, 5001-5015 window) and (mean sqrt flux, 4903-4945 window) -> 3.35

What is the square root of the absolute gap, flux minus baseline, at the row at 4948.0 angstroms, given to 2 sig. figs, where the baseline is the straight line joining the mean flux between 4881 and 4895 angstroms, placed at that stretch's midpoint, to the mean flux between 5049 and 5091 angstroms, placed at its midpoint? 1.2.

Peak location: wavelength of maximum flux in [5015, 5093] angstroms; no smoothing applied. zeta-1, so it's 5054.0 angstroms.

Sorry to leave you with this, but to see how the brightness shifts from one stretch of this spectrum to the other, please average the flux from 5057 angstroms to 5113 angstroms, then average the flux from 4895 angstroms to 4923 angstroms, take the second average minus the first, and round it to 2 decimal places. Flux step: 0.52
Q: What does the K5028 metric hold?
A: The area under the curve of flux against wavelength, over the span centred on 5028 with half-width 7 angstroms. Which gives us 151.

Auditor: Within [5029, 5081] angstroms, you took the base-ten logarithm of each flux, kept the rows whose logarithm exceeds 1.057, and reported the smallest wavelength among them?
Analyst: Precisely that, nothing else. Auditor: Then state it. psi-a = 5050.0 angstroms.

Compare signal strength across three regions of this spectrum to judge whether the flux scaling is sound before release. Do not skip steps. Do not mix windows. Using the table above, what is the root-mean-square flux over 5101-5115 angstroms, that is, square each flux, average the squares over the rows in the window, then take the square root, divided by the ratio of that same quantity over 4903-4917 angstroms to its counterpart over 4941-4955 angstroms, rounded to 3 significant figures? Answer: 11.5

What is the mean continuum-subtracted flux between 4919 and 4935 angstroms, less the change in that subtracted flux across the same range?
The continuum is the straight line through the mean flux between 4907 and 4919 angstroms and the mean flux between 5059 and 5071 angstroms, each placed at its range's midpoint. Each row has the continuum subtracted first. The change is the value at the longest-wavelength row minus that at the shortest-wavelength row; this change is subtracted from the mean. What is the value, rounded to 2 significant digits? -2.3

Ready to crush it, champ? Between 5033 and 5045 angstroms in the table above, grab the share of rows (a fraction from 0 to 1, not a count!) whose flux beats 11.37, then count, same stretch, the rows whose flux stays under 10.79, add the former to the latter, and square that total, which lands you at 25.0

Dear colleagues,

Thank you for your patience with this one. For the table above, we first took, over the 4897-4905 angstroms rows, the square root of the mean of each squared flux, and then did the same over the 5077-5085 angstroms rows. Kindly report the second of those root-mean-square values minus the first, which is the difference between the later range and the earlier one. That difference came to -1.5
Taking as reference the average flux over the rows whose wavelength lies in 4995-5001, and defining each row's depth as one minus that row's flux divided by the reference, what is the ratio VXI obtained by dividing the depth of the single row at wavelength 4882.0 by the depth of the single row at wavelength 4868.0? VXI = 0.47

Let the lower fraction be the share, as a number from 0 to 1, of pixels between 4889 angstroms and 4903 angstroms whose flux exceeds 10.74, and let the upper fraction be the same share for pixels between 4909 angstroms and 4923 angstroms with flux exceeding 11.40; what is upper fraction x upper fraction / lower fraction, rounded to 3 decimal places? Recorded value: 0.214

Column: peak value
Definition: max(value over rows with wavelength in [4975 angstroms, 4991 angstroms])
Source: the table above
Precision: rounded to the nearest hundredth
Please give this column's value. 11.55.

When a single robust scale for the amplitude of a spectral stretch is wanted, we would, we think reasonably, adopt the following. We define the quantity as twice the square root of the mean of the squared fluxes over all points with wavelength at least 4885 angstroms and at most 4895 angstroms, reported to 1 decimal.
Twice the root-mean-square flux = 22.6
